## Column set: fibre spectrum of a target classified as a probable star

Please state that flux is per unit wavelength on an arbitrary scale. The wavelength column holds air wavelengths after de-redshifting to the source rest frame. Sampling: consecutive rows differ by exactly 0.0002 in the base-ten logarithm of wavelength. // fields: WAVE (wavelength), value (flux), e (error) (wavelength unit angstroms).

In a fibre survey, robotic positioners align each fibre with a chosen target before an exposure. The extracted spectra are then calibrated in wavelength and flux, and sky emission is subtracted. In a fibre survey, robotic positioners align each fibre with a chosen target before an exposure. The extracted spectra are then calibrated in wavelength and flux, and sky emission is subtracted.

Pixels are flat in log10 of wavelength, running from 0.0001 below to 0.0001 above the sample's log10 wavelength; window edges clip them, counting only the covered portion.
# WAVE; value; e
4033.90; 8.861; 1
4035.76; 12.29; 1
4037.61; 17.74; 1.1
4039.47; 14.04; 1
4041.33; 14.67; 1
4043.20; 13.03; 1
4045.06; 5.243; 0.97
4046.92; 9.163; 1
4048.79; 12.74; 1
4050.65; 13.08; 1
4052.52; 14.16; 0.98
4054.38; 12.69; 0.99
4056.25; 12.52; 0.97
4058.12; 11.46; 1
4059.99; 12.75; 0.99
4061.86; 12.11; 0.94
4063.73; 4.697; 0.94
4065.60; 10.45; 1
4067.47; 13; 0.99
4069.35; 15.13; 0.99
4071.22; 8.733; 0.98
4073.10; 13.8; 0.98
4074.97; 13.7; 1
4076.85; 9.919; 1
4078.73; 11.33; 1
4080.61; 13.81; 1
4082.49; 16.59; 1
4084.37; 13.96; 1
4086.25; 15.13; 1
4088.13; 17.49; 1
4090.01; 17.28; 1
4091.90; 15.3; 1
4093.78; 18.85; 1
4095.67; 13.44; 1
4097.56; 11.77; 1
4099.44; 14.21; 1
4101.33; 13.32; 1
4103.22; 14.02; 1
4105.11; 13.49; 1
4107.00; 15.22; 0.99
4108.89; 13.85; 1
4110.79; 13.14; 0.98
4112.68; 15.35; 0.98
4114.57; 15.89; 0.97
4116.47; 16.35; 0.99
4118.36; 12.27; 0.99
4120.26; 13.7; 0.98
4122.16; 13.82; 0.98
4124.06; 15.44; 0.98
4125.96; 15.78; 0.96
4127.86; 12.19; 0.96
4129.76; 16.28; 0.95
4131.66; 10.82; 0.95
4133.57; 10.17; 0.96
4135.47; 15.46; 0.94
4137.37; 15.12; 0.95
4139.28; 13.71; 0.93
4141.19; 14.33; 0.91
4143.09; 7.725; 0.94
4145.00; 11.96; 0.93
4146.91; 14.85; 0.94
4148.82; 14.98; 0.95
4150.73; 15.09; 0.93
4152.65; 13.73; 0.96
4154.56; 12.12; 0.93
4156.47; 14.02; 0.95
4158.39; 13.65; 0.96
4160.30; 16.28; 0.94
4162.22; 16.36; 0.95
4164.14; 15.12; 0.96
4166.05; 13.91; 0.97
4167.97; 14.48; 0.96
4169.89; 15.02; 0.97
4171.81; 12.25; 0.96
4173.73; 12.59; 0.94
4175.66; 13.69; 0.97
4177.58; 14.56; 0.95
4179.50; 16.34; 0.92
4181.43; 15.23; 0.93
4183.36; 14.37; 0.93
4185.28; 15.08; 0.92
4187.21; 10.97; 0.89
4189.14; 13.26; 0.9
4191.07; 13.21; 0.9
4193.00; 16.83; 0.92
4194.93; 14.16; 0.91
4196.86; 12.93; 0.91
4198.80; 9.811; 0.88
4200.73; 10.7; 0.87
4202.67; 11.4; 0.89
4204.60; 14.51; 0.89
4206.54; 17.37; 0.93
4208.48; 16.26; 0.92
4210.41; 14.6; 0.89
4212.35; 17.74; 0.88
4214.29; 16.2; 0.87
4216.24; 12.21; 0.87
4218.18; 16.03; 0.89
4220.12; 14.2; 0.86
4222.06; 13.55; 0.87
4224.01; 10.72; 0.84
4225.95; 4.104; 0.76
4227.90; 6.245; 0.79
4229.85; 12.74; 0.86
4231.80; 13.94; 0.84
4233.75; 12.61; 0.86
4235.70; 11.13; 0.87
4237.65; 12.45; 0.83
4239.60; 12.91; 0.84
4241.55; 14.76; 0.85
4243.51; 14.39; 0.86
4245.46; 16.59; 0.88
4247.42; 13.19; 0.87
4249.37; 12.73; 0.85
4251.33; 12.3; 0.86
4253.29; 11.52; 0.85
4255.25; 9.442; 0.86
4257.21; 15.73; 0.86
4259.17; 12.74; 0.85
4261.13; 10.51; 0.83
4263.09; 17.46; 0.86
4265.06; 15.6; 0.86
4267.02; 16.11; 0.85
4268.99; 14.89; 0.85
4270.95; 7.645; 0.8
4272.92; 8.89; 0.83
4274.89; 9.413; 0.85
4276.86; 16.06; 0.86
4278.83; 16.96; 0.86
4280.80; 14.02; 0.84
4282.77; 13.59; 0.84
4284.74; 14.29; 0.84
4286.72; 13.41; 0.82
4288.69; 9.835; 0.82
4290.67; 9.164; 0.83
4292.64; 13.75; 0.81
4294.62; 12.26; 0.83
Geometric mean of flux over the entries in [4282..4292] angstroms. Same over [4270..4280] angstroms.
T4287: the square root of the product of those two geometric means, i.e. 11.5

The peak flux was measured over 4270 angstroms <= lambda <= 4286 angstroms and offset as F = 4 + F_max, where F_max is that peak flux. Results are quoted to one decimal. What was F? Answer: 21.0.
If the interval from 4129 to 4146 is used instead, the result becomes 20.3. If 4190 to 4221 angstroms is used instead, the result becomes 21.7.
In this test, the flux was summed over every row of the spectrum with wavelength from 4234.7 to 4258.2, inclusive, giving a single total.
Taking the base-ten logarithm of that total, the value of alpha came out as 2.20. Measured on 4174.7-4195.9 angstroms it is 2.20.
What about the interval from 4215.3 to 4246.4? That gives 2.30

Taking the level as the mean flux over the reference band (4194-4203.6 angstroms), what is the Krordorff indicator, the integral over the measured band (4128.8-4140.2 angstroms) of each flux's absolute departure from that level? 30.4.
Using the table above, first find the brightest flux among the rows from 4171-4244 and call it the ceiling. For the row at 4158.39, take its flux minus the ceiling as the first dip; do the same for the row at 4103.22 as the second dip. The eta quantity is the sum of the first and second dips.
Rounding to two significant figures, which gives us -7.8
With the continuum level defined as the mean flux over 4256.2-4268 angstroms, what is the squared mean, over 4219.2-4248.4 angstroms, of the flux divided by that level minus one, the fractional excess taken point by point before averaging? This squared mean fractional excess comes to 0.028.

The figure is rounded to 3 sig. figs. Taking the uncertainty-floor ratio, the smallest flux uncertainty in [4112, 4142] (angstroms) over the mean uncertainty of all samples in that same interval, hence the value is 0.947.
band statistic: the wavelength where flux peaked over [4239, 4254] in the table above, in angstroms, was 4245.46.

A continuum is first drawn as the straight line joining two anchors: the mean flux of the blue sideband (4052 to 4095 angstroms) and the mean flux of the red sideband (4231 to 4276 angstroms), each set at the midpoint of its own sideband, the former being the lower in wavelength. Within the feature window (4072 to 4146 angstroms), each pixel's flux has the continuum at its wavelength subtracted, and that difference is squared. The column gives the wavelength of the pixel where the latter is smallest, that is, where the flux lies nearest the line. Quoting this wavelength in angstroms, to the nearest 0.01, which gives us 4110.79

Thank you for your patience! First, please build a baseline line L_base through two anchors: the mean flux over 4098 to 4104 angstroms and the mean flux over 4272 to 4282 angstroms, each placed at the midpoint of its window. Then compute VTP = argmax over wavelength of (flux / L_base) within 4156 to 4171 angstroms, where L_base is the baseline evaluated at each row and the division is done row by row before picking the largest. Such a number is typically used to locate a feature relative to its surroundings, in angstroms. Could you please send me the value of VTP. 4162.22 angstroms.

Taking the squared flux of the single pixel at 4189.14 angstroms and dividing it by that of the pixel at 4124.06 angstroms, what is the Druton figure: 0.74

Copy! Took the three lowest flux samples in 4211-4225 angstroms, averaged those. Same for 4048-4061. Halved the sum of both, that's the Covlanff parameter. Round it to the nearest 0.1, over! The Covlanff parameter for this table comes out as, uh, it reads 12.2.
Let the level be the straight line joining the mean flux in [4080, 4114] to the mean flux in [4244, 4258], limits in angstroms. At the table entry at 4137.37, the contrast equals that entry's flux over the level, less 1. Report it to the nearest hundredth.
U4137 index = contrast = 0.05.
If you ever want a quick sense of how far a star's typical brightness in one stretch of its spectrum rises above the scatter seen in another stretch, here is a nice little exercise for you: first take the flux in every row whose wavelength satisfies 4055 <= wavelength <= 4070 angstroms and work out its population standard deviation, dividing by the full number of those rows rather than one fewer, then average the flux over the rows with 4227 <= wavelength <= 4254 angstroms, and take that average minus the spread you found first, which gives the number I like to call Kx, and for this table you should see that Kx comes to 9.8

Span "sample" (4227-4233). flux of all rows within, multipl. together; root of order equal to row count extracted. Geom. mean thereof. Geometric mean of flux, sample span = 10.4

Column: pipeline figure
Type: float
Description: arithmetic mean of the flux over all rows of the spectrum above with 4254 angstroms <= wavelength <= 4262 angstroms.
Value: 12.1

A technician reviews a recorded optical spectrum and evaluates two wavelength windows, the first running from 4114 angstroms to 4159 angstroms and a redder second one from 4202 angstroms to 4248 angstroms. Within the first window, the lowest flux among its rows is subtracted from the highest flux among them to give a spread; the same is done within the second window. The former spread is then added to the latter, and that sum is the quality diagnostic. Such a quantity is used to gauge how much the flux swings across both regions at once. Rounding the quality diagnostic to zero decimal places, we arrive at 22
